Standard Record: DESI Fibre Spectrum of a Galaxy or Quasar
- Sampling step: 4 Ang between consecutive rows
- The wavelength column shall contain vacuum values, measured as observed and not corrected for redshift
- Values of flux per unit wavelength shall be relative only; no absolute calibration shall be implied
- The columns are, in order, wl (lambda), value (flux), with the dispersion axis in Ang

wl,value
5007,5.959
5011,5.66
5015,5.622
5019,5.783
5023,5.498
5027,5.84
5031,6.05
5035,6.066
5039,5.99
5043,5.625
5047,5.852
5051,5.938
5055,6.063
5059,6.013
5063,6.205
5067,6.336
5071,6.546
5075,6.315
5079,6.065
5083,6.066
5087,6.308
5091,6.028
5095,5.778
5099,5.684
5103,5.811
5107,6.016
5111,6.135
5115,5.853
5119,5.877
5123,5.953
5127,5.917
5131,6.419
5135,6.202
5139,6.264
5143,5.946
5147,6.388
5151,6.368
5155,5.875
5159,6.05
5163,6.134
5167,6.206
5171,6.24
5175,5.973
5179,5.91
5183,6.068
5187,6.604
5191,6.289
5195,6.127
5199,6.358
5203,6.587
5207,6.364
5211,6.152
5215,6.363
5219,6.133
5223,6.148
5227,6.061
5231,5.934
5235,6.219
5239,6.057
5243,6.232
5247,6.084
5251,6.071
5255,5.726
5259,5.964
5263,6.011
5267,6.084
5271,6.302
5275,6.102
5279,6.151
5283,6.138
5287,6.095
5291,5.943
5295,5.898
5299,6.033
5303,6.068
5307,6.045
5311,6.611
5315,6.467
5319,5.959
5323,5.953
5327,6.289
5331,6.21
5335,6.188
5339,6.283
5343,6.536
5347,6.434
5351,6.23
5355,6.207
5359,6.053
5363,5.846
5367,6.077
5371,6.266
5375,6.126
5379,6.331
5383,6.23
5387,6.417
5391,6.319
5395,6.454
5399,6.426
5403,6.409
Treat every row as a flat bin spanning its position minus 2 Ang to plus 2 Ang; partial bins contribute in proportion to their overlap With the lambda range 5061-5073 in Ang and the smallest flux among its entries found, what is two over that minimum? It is 0.322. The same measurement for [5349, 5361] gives 0.330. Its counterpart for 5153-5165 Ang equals 0.340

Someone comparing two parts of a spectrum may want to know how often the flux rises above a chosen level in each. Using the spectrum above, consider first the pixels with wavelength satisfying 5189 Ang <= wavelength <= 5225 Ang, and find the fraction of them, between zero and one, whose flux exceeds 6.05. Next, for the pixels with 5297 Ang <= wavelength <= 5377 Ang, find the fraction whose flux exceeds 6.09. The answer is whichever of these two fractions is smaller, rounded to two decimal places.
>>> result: 0.60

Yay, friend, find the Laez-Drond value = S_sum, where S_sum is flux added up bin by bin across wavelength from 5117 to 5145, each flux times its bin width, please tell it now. 170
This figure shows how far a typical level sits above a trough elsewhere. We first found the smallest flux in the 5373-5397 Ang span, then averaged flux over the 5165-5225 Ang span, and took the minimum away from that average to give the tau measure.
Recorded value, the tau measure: 0.11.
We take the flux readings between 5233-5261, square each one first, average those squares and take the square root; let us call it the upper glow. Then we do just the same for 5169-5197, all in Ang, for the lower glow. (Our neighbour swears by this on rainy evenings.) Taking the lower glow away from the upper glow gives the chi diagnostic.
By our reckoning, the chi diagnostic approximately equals -0.12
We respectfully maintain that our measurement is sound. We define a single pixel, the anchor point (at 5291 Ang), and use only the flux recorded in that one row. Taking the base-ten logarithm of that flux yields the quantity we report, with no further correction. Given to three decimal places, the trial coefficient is 0.774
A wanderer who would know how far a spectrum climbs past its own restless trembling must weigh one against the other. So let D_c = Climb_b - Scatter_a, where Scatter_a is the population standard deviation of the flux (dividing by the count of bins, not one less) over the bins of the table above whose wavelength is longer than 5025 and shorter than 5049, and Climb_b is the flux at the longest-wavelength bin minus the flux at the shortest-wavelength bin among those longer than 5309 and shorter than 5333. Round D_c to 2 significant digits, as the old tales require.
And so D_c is -0.55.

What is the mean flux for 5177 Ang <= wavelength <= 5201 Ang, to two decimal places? 6.23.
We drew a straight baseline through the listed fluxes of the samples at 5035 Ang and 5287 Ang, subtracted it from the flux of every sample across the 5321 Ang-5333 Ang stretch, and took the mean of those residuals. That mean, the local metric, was 0.051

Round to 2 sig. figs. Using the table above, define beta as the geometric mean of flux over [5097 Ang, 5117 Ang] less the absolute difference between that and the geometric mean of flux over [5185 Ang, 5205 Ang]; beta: 5.4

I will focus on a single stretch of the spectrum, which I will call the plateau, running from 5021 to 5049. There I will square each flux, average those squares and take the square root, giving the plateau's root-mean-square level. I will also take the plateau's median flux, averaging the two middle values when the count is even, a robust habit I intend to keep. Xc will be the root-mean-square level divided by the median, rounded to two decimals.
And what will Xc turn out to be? 1.00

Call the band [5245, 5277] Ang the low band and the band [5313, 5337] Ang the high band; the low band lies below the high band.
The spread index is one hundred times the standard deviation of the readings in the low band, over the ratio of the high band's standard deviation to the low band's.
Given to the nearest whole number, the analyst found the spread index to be 13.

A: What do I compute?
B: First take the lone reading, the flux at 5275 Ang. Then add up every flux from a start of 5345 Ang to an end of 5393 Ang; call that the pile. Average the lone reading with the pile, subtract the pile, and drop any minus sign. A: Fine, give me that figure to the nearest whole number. 34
